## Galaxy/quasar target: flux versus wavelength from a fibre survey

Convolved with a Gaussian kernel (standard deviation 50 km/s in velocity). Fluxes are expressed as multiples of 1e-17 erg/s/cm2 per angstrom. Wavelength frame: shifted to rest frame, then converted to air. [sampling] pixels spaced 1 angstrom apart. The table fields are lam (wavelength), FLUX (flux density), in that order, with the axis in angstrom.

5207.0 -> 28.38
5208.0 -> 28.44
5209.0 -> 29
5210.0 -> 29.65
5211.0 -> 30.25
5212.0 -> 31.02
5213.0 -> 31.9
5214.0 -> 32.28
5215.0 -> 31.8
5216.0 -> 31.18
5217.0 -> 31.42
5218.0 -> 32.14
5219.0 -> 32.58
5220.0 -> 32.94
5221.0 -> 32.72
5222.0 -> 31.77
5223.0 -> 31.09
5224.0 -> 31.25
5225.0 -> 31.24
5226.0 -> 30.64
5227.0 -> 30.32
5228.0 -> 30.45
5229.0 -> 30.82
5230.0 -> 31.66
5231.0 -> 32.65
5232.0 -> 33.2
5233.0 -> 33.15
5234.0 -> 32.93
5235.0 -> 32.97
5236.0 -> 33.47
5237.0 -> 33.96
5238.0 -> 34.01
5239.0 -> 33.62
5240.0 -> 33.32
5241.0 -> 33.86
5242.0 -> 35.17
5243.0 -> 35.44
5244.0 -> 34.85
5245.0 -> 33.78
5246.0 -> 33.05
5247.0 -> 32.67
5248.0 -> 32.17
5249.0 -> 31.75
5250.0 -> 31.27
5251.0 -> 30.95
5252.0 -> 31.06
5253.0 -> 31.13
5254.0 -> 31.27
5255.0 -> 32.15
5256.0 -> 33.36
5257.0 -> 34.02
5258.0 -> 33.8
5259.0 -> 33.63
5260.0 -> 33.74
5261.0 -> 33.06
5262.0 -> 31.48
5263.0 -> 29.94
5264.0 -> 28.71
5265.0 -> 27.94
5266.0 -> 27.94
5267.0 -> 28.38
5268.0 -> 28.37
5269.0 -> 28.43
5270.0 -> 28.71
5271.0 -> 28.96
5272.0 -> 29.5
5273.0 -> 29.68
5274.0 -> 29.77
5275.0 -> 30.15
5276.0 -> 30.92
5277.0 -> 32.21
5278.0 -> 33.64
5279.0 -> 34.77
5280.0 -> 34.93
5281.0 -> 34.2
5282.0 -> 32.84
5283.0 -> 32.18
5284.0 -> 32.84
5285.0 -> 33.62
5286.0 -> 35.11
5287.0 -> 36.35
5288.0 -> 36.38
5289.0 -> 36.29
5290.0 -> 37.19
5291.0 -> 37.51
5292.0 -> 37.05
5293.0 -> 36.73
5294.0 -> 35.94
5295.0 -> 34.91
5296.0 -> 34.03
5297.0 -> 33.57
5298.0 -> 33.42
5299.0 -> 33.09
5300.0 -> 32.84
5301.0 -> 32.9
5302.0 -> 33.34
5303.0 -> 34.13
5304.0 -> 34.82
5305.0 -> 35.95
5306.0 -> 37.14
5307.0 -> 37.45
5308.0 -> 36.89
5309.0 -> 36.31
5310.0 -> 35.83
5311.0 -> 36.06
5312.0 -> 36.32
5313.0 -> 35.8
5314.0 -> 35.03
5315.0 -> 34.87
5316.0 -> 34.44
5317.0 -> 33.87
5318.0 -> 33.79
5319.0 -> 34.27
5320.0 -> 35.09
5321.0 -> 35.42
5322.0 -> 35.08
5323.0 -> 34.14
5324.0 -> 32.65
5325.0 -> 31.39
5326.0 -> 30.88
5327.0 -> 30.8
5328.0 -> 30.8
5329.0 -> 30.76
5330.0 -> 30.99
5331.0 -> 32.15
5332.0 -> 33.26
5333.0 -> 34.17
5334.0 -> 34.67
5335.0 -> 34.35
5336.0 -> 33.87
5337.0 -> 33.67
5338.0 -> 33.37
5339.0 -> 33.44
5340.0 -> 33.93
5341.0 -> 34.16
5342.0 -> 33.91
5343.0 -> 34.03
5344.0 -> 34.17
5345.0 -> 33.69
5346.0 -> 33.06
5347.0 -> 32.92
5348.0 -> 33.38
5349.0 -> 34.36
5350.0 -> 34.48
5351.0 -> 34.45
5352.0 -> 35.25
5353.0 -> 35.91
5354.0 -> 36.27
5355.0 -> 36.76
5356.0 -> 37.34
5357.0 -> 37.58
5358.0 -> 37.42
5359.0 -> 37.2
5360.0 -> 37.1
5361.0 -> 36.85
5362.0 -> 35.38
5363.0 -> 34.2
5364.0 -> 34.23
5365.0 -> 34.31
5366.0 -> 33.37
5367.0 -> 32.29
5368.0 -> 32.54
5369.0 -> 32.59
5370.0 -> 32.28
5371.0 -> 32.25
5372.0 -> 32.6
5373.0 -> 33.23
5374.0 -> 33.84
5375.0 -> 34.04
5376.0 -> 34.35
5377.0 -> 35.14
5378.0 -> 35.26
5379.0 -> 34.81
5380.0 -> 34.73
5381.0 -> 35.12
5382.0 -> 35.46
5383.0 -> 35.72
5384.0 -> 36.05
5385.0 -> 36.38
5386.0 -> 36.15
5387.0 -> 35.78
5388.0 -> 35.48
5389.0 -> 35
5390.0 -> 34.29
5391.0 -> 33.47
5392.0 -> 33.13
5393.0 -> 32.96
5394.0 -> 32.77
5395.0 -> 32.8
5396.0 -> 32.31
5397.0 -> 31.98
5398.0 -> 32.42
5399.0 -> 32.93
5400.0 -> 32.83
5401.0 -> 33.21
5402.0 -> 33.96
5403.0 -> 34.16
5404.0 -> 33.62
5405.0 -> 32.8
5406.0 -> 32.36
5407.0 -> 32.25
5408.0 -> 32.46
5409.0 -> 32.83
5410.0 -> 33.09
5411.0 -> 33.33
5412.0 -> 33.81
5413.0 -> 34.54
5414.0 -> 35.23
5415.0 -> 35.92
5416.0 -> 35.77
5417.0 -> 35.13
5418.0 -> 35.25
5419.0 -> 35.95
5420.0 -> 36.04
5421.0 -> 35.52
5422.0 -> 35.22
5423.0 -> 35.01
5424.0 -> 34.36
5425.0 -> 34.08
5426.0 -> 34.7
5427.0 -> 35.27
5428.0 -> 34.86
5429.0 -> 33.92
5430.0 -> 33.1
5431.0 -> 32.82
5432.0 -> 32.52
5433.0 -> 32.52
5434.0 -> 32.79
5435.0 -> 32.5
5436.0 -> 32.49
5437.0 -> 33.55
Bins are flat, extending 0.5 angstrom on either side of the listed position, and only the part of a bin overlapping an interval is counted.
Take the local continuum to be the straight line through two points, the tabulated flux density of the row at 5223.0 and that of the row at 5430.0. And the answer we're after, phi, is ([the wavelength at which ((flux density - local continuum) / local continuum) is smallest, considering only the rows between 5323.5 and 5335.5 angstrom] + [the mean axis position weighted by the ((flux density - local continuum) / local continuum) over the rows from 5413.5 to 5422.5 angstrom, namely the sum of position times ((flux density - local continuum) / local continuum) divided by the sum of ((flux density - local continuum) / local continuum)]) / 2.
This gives 5373.5 angstrom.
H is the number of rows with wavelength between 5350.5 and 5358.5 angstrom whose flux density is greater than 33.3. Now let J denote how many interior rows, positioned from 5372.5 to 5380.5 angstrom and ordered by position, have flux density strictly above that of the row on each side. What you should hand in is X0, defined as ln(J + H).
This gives 2.2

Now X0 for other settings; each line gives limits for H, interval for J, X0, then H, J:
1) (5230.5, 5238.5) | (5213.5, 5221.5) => 1.4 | 3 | 1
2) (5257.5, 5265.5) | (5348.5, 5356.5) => 1.4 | 3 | 1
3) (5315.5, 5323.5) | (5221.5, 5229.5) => 2.2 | 8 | 1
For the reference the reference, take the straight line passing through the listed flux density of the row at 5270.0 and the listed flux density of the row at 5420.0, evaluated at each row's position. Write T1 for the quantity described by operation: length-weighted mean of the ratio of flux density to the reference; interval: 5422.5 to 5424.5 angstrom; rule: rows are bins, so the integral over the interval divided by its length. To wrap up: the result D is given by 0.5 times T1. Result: 0.479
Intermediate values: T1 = 0.96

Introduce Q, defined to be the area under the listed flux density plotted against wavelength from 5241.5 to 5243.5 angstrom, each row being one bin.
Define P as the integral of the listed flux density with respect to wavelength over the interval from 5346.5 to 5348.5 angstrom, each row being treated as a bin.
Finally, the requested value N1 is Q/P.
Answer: 1.07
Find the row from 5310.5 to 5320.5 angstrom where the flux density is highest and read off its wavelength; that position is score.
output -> 5312.0 angstrom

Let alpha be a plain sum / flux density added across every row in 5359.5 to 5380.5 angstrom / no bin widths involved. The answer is 715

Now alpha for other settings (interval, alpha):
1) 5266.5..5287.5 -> 666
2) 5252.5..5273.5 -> 644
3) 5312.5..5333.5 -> 700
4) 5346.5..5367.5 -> 741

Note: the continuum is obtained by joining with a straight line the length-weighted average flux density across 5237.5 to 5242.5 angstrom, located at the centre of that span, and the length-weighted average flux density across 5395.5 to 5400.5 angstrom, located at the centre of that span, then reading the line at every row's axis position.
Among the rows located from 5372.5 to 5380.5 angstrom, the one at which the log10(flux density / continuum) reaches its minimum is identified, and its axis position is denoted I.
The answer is 5373.0 angstrom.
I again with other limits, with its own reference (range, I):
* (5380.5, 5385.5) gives 5381.0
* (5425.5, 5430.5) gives 5430.0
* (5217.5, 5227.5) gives 5227.0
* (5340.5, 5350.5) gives 5347.0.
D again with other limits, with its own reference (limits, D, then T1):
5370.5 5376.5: 0.494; 0.99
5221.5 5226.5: 0.590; 1.18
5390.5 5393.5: 0.479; 0.96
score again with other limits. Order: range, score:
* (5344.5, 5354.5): 5354.0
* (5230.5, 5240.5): 5238.0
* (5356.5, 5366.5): 5357.0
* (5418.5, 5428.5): 5420.0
